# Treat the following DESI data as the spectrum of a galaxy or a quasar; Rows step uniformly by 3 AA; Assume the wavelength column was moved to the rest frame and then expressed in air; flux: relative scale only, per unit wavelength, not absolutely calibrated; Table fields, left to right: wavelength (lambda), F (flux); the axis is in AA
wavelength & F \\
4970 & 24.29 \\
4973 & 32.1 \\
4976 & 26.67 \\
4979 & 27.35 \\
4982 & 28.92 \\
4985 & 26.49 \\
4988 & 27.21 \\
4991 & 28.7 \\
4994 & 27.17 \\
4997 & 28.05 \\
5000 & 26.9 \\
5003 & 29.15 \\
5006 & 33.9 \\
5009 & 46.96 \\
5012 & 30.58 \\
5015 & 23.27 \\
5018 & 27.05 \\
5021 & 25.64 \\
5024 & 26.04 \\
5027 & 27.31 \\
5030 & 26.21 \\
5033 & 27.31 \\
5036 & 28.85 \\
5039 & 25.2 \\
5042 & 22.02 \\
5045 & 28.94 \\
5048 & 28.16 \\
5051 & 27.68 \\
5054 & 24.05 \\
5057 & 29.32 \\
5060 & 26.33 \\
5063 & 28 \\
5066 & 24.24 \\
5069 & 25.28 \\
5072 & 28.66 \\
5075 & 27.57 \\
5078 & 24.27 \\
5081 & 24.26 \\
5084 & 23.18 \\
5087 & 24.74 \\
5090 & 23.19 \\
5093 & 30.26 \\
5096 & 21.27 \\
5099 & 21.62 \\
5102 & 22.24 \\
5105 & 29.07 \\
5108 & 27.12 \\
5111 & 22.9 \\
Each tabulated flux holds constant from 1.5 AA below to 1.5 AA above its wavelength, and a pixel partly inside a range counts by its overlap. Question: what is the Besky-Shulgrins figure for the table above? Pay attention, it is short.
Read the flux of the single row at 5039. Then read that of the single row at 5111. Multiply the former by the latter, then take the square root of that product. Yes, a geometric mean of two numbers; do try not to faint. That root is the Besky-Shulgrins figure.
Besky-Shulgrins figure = 24.0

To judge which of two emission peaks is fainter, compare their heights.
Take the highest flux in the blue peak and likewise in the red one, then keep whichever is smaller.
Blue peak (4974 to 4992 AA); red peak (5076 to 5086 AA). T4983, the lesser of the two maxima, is 24.3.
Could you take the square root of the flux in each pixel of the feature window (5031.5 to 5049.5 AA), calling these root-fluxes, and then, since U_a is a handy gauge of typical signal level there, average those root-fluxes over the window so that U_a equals 5.17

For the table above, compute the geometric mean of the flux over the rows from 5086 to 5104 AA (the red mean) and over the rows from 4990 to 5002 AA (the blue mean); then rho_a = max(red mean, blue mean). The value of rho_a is 27.7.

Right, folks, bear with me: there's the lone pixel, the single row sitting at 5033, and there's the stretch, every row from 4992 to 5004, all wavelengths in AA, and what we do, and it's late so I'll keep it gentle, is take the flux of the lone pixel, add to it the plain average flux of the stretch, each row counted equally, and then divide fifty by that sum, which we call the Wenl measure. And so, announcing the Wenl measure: 0.91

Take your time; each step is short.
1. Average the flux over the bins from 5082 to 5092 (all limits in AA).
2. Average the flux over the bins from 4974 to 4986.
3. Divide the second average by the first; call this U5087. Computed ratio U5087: 1.15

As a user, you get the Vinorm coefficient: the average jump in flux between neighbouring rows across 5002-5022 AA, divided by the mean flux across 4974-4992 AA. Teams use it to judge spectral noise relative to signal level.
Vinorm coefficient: 0.28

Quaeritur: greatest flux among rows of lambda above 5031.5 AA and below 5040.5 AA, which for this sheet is 28.85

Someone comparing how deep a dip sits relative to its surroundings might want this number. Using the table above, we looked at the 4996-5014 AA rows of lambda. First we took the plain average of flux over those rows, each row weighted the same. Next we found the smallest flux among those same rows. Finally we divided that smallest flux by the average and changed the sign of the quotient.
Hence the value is -0.83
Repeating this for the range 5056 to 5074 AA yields -0.90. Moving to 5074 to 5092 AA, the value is -0.94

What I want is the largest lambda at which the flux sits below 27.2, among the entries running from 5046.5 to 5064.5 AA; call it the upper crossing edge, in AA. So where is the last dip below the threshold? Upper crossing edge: 5060 AA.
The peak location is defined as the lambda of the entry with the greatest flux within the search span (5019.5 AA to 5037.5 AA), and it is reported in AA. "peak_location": 5036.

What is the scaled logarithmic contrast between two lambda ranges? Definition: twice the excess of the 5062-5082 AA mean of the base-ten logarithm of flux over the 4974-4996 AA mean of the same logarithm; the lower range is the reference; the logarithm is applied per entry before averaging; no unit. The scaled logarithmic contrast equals -0.05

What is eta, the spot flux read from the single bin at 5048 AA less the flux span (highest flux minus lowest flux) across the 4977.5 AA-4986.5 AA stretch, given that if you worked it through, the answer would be 25.7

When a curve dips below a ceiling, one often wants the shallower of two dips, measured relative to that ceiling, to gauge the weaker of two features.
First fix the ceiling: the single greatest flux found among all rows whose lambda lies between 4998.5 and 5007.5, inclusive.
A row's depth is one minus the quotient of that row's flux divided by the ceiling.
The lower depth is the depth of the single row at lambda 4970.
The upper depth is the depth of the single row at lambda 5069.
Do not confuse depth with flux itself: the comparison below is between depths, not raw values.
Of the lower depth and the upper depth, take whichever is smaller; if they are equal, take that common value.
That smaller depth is 0.25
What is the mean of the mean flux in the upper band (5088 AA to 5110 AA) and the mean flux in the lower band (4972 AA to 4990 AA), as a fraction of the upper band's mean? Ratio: 1.06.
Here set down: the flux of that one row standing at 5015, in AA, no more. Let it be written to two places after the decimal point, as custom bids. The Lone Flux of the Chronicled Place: 23.27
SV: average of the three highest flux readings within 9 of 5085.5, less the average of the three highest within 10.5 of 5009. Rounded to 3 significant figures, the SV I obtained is -10.7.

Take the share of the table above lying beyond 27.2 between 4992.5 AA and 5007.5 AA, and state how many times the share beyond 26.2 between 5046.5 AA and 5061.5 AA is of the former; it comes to 1.3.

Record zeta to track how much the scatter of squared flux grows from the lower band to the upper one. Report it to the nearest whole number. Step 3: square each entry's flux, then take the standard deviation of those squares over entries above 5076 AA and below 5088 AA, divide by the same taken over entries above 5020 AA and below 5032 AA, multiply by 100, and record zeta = 83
